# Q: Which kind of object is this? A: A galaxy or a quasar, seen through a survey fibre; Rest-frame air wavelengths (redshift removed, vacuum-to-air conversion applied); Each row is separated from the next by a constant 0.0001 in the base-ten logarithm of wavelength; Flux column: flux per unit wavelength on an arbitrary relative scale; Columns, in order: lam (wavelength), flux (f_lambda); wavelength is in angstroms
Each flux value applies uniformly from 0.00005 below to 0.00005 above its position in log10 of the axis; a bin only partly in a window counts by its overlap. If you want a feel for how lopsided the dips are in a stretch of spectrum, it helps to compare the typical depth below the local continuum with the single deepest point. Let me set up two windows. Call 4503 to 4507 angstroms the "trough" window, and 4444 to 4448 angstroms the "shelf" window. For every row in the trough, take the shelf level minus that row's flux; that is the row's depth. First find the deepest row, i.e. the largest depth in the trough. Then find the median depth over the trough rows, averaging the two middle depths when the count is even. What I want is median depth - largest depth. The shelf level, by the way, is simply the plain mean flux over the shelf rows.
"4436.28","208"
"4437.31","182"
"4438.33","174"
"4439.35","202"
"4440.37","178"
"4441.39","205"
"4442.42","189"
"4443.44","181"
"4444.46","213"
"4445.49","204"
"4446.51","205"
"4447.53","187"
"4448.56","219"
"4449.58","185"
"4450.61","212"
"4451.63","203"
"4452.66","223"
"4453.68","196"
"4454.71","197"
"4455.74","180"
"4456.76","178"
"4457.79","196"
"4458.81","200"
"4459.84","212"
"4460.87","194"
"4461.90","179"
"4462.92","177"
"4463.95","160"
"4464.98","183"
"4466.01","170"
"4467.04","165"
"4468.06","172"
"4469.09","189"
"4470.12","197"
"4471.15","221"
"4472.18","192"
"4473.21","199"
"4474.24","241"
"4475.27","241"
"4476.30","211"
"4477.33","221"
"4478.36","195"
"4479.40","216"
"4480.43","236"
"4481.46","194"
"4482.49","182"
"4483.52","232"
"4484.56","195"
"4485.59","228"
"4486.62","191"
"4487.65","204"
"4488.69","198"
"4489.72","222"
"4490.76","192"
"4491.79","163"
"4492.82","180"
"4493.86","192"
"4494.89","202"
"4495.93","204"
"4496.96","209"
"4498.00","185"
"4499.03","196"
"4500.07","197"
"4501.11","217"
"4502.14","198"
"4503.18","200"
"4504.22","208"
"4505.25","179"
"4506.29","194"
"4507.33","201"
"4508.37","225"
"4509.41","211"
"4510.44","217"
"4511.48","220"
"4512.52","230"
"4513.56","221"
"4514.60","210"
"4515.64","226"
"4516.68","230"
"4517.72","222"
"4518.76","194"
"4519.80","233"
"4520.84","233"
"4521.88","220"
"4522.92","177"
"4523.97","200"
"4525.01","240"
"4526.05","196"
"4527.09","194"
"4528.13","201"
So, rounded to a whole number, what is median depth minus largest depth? -18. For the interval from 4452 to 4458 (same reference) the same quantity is -18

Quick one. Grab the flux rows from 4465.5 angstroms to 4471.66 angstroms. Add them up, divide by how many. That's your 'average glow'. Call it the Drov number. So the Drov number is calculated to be 186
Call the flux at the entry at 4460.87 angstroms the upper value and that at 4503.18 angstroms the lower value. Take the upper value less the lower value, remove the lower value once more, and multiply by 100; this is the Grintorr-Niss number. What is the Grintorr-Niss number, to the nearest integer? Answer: -20600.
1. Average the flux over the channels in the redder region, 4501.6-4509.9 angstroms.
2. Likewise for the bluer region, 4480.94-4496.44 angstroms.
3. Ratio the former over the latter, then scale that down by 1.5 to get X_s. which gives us 0.678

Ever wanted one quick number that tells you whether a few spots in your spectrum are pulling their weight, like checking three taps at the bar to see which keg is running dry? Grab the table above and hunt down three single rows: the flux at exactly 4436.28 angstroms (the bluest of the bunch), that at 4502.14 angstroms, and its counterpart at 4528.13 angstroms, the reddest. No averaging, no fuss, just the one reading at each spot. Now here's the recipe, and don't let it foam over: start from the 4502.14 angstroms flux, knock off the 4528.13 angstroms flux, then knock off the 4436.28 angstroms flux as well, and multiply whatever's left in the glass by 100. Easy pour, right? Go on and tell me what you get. -21100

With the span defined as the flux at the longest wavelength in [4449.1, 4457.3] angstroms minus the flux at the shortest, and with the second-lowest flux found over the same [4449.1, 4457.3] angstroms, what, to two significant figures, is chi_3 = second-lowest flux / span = -26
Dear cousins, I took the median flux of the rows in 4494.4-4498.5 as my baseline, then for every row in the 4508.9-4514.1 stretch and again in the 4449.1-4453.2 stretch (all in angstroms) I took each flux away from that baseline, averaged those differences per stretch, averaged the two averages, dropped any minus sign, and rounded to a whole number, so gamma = 10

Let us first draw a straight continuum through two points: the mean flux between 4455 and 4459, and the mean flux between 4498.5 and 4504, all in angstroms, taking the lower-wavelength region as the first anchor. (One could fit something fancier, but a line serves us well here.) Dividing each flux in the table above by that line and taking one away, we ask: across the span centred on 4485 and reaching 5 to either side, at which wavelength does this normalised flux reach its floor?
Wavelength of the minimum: 4482.49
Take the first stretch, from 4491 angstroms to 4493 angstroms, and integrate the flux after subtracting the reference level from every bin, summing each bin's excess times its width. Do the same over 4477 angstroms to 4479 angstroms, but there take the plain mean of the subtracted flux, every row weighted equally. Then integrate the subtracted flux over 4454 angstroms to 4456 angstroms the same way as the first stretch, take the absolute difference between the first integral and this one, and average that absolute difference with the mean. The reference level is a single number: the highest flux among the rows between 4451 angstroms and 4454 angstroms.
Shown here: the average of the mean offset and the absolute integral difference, 10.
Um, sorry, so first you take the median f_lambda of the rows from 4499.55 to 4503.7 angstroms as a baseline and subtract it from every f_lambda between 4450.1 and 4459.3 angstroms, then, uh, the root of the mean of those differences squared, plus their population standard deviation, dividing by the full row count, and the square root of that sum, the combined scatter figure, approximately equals 5.2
